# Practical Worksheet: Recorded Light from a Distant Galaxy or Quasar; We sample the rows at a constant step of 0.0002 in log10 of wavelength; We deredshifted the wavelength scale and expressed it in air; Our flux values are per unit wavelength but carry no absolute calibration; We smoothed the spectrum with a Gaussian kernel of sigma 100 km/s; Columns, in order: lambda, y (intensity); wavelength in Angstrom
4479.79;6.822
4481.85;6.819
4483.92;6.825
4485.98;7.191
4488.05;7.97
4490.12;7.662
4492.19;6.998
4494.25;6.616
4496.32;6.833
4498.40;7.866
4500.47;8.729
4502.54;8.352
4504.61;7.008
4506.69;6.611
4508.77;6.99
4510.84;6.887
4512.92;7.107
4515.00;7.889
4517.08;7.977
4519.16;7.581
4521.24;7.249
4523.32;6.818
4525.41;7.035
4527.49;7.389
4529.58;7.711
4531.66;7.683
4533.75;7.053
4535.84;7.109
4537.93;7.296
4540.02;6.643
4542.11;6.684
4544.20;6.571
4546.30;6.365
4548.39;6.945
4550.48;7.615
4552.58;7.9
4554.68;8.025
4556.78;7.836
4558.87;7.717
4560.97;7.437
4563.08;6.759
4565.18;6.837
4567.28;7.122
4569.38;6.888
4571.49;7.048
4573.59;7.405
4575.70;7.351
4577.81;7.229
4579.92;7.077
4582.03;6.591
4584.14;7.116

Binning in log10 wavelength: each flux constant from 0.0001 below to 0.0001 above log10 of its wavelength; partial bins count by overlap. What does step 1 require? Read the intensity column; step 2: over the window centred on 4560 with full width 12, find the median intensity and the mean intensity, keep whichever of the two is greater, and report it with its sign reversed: -7.58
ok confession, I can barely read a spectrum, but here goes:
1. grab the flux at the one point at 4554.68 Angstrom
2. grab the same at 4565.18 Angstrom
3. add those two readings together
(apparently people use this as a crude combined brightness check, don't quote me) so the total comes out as 14.9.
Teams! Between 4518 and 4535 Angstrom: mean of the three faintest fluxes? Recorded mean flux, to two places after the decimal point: 6.97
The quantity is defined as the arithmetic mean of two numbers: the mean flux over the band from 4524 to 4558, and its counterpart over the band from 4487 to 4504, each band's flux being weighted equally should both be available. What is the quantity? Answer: 7.43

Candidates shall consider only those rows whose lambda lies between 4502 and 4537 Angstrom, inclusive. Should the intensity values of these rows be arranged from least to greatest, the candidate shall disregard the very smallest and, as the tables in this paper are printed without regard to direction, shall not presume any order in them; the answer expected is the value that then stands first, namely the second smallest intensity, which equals 6.818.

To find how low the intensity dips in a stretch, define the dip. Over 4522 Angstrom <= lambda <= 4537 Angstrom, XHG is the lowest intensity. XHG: 6.818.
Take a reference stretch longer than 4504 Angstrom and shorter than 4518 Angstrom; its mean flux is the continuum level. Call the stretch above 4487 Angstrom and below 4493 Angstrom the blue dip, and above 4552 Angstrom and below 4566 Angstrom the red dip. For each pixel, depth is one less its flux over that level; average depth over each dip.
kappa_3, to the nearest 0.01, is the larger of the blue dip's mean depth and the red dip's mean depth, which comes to -0.04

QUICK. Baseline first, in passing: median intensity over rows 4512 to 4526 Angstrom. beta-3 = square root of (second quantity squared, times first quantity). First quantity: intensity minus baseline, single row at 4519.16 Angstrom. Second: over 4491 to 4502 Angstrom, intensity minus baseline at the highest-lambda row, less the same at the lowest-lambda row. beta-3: 1.0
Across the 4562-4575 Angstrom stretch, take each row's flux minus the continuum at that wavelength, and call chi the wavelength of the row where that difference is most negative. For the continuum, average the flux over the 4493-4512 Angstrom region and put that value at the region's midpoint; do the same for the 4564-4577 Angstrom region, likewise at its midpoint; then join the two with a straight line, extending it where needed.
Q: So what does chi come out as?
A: 4563.08 Angstrom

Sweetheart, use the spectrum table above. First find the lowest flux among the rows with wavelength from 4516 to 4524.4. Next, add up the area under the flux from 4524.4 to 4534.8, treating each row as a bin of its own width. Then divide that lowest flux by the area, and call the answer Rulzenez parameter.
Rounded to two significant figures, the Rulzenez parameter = 0.089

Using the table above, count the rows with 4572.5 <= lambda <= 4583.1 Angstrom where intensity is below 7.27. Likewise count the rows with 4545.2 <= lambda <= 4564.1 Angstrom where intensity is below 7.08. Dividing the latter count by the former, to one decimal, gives 1.0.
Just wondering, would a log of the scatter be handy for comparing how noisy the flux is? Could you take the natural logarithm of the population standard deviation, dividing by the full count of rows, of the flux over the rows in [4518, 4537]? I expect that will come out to -1.2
